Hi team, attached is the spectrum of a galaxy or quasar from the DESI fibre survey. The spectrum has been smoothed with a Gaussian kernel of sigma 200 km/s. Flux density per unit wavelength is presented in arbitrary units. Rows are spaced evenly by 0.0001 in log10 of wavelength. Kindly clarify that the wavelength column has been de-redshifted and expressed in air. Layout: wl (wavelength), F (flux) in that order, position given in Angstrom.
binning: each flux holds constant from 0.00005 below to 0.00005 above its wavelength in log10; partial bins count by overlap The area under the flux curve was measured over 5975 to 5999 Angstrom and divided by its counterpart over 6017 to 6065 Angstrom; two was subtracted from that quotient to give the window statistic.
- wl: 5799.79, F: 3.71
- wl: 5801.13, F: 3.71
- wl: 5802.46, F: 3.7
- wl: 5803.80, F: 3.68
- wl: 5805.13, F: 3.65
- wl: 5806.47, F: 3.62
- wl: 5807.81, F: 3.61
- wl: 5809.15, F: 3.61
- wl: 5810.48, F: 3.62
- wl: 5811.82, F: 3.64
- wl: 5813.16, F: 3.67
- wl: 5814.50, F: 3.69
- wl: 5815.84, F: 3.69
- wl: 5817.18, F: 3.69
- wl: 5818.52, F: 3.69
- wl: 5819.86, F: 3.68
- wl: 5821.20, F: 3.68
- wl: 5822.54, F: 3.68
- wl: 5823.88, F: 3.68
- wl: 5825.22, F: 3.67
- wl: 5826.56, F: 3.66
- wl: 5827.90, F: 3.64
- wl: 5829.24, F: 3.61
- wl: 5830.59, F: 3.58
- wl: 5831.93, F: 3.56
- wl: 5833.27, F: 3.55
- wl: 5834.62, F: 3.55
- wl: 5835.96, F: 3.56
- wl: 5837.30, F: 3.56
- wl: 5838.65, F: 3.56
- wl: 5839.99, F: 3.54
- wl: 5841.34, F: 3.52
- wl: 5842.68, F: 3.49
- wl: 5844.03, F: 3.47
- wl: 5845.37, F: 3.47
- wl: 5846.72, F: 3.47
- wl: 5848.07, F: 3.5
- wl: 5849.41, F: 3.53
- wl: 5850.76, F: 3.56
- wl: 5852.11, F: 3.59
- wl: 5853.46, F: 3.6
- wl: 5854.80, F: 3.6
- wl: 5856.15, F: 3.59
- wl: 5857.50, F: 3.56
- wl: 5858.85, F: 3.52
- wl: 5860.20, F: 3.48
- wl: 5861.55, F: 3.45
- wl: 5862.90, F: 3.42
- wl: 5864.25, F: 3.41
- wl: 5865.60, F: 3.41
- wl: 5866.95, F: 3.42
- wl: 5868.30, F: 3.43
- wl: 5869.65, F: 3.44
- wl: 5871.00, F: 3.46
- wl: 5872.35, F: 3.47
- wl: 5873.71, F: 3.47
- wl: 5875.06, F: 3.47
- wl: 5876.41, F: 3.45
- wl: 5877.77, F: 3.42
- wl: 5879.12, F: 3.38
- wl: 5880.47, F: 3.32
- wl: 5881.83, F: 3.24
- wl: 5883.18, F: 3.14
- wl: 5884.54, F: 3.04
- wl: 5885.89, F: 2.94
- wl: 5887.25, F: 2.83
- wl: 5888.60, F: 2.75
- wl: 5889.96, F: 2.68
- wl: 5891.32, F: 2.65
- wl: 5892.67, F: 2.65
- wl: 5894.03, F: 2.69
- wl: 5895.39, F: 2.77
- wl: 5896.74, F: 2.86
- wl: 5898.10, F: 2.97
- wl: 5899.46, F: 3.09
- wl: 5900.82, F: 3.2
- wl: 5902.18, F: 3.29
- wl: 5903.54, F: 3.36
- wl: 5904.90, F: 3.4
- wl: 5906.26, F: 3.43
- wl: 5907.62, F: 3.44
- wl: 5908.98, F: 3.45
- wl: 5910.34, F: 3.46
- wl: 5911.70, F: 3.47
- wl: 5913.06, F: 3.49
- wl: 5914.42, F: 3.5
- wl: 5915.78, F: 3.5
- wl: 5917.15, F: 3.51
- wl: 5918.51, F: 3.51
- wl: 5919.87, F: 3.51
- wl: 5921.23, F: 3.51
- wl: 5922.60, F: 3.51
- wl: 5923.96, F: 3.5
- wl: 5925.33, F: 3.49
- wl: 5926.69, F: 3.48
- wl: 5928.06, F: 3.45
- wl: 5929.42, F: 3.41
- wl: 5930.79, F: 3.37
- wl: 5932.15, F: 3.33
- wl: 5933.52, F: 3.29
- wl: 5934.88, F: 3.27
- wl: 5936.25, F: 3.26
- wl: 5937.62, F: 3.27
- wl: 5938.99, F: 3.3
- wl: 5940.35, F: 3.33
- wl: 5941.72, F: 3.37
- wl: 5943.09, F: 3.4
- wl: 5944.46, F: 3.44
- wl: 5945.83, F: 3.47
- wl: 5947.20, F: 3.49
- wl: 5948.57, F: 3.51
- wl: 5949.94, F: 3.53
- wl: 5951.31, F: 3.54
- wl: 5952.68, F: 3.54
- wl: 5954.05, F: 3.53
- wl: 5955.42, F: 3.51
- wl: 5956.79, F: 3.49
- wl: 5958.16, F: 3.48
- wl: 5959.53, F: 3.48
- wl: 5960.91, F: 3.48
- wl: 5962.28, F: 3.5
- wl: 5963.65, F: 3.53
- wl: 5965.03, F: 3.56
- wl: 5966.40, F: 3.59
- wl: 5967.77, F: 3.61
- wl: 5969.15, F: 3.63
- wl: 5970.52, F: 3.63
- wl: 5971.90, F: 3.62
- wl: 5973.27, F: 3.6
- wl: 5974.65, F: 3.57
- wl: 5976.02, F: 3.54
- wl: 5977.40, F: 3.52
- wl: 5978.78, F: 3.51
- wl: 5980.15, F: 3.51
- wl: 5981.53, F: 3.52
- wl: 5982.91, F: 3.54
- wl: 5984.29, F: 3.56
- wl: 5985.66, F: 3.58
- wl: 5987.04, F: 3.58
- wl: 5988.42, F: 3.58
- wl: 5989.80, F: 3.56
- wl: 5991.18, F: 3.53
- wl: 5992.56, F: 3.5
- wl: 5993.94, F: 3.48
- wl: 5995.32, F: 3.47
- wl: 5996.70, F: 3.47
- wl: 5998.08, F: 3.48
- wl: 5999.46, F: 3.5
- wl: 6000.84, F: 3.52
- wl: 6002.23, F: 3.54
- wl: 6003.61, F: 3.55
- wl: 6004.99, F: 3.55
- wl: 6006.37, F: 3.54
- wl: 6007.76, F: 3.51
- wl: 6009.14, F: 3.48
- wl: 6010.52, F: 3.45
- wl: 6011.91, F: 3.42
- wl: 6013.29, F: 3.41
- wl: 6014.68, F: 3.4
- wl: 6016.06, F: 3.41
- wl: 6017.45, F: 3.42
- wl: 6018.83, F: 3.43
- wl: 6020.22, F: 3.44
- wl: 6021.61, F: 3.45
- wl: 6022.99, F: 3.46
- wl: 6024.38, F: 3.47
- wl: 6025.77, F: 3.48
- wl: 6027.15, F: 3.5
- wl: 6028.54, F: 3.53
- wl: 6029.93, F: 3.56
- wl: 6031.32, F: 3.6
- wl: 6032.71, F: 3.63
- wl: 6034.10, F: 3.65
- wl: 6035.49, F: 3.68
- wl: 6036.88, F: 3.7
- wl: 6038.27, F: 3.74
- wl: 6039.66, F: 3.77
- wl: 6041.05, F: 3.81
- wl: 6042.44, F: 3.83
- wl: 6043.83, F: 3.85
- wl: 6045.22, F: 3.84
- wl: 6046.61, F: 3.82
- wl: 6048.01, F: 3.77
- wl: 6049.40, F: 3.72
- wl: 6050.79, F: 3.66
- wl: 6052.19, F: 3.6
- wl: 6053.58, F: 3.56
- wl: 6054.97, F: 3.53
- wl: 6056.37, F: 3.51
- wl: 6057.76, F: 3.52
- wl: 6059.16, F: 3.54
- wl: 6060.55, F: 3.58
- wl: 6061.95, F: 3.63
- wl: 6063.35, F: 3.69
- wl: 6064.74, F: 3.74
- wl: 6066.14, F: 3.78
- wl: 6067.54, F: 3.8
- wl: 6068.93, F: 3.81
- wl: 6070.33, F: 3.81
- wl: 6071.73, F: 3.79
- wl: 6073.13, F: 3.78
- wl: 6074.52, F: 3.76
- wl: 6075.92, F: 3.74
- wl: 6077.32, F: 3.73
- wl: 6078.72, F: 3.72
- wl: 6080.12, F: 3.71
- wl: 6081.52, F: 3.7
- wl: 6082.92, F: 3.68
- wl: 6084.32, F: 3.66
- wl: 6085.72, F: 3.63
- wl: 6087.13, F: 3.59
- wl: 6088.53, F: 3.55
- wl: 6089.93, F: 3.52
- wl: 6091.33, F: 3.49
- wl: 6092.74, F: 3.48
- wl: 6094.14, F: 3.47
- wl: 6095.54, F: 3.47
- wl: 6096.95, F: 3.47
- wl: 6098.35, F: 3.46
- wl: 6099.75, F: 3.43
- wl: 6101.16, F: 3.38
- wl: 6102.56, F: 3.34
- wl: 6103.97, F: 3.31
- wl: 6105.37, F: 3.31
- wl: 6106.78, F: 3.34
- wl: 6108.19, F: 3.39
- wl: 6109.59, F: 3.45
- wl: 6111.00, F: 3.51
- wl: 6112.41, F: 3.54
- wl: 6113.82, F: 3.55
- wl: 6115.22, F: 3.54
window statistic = -1.5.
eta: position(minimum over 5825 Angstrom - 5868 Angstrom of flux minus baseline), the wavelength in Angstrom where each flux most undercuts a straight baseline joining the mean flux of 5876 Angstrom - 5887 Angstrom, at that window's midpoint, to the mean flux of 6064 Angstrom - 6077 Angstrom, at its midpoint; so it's 5865.60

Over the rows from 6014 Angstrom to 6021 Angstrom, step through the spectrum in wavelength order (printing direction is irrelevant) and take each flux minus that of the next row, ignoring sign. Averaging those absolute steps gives 0.010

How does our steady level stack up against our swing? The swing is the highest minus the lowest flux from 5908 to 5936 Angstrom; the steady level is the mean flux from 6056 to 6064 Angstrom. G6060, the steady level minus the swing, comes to 3.34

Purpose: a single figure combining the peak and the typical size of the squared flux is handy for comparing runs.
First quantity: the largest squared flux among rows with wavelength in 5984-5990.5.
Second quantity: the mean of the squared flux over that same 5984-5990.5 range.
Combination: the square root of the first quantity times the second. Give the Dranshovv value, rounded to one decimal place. 12.8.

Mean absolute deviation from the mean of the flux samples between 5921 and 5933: 0.0533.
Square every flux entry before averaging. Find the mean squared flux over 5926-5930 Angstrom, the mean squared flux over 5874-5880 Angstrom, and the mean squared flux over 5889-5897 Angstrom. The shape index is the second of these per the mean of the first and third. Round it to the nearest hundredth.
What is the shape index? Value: 1.22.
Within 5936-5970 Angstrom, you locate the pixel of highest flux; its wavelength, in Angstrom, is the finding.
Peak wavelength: 5969.15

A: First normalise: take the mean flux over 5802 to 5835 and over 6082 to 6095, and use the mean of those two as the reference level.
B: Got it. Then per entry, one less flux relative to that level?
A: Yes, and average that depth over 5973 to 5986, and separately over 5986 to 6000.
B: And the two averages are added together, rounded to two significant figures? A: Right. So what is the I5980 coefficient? 0.041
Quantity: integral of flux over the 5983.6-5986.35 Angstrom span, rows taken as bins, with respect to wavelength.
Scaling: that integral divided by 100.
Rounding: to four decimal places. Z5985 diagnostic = 0.0984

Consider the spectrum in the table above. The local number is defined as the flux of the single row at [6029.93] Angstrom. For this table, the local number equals 3.56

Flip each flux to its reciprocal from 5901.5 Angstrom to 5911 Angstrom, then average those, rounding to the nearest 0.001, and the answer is 0.294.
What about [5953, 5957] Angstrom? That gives 0.285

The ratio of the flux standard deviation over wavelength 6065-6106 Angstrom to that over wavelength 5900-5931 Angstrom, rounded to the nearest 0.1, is 2.1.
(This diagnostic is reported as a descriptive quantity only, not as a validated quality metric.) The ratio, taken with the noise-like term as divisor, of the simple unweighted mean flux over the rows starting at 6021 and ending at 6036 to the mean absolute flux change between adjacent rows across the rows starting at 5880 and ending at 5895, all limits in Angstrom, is 50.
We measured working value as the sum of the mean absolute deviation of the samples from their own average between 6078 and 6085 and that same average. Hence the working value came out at 3.71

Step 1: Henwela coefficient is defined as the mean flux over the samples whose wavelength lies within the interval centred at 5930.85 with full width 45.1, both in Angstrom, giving 3.44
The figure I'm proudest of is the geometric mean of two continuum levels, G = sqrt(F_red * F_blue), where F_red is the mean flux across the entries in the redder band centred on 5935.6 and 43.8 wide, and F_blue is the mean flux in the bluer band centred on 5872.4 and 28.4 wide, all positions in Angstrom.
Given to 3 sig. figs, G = 3.41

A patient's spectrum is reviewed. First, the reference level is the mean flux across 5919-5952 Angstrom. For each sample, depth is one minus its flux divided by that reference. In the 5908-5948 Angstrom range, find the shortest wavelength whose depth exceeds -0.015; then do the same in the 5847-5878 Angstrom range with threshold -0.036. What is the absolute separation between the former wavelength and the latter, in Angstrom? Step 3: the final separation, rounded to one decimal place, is 60.9 Angstrom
